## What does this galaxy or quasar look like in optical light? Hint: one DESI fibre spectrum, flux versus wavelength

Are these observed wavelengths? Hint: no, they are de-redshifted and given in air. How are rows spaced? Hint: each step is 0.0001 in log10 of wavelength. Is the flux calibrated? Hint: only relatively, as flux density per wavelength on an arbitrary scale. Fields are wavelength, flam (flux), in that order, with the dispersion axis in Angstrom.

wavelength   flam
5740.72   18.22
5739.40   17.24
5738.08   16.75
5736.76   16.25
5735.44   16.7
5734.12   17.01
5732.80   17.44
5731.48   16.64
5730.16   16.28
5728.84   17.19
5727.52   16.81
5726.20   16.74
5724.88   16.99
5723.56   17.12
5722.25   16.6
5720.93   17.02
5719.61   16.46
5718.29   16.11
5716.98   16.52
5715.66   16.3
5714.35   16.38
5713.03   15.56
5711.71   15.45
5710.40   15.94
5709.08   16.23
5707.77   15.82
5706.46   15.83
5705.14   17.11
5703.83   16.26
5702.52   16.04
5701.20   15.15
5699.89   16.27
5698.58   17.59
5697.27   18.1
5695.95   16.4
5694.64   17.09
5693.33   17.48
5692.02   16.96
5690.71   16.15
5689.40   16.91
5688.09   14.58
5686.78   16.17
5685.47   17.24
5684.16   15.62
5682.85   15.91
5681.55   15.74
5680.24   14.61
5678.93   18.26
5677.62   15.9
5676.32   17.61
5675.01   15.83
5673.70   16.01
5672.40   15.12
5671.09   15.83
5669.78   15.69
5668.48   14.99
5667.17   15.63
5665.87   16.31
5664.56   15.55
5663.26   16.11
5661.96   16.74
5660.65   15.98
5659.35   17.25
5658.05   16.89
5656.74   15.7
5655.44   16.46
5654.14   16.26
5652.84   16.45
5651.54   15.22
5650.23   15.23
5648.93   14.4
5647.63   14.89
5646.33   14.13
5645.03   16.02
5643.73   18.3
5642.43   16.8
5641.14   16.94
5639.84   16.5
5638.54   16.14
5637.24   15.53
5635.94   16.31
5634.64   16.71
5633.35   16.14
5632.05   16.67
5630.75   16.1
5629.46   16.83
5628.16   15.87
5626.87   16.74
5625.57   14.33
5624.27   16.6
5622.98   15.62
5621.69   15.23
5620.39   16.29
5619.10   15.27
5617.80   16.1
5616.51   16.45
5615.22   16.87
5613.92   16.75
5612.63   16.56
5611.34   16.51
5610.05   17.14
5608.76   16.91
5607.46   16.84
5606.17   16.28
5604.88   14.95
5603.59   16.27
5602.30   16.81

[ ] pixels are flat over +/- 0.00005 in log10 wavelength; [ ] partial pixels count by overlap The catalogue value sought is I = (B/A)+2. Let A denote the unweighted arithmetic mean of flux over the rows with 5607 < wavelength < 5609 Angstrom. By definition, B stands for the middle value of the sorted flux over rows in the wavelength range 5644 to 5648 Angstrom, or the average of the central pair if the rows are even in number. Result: 2.88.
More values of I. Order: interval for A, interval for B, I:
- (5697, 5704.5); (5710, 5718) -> 2.97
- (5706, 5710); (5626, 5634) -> 3.03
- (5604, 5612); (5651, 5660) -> 3.00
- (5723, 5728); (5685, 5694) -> 3.00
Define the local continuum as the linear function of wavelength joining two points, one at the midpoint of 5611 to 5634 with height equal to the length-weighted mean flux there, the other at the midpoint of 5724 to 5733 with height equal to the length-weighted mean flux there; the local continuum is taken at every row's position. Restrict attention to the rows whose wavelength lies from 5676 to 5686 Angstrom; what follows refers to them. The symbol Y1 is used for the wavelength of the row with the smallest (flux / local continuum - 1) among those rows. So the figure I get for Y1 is 5680.24 Angstrom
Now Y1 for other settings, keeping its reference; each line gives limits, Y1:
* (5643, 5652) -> 5646.33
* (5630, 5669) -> 5646.33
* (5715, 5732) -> 5718.29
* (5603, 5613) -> 5604.88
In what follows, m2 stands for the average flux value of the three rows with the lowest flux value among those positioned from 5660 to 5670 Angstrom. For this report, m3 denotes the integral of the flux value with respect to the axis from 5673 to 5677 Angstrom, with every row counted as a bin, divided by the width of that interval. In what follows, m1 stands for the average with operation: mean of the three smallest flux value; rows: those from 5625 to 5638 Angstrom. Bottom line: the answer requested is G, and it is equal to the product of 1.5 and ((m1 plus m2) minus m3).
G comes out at 21.2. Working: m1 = 15.2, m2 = 15.4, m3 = 16.5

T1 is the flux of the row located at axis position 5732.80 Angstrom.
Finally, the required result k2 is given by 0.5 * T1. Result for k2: 8.72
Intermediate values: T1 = 17.44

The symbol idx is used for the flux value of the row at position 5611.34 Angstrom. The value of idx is 16.51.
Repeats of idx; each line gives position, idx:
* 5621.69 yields 15.23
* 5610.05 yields 17.14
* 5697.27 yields 18.1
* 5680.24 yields 14.61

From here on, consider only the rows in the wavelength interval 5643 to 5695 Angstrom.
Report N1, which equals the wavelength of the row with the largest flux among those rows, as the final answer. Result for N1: 5643.73 Angstrom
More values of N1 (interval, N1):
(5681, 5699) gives 5697.27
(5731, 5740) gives 5732.80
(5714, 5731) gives 5728.84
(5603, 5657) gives 5643.73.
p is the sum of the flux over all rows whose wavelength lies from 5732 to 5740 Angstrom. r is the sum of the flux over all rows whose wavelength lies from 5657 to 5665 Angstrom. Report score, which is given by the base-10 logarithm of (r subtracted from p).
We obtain 0.5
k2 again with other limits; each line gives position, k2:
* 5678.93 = 9.13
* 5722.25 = 8.30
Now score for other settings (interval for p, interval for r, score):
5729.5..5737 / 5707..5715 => 0.7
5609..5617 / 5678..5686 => 0.5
